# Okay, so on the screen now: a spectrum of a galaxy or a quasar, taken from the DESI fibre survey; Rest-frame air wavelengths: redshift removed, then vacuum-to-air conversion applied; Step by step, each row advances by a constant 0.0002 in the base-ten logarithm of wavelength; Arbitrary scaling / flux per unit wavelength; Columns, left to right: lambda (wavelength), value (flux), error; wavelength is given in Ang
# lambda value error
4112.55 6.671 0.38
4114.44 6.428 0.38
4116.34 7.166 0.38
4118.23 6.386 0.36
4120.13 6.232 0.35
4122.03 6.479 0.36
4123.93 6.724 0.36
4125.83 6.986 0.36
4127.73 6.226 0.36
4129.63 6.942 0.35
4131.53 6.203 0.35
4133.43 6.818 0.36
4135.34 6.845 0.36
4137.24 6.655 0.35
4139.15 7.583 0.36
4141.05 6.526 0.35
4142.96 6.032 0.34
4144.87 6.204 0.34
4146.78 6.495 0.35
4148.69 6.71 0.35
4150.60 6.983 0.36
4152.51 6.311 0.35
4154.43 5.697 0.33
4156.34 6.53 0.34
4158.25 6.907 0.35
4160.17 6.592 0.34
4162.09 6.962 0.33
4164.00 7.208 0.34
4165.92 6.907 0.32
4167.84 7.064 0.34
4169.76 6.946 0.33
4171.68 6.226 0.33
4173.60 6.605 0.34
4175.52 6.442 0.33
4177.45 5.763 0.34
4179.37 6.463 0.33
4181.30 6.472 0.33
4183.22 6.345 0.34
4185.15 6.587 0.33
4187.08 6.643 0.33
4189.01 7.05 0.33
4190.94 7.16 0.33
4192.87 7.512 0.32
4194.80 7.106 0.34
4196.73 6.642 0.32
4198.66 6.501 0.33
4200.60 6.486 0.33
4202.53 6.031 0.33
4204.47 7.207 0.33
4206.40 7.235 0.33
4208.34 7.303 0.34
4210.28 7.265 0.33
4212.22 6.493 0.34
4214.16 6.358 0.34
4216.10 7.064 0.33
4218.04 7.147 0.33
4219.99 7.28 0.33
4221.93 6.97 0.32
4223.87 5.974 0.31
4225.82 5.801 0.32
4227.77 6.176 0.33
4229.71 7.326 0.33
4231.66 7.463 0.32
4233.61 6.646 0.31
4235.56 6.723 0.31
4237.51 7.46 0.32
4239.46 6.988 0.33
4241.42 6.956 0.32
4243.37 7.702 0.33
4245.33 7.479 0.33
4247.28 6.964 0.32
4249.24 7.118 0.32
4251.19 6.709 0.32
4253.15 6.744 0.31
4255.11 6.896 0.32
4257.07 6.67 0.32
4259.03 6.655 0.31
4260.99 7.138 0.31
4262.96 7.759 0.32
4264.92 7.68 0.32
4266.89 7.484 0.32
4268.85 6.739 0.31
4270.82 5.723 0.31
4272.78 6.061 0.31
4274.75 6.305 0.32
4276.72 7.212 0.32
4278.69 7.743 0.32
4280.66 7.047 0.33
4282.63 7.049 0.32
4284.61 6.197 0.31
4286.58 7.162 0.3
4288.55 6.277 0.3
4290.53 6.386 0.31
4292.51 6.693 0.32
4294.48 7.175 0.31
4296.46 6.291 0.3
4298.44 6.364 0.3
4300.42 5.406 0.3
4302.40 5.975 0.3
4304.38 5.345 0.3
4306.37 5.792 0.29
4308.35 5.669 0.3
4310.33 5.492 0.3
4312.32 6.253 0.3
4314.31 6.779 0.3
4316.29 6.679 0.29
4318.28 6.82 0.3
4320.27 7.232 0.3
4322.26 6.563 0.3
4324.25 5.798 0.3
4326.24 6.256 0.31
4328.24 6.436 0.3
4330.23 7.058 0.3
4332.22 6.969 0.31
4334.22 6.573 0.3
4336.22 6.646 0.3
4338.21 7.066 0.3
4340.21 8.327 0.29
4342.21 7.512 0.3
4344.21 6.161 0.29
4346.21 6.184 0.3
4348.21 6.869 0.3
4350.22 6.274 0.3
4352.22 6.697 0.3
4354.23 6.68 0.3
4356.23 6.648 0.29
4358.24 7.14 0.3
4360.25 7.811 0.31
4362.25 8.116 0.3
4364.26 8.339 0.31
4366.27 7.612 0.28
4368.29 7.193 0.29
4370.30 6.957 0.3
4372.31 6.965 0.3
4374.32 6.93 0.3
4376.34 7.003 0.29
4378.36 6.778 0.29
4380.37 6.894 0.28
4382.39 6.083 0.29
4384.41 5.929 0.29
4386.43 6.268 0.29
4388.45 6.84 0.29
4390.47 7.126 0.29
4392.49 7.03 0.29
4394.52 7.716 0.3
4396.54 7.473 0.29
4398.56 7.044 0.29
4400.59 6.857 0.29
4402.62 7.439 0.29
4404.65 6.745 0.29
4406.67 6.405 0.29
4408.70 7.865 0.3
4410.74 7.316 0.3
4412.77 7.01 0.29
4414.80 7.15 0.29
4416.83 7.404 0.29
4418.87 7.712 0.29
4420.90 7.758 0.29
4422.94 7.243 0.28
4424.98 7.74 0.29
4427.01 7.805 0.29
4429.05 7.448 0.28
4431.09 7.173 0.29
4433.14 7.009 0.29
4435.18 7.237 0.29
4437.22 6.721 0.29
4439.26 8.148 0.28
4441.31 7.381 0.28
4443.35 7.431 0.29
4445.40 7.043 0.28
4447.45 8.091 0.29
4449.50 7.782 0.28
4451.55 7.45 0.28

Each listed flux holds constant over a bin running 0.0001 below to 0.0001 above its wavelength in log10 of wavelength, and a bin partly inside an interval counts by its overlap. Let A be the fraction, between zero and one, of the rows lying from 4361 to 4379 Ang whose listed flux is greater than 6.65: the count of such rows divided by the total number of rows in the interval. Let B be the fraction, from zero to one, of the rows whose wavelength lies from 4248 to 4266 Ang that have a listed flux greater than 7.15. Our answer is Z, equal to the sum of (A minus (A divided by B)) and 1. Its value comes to -2.5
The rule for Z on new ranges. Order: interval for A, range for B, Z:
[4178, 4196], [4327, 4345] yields -0.6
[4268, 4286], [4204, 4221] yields 0.6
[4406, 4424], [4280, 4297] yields -2.1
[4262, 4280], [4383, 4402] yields -1.3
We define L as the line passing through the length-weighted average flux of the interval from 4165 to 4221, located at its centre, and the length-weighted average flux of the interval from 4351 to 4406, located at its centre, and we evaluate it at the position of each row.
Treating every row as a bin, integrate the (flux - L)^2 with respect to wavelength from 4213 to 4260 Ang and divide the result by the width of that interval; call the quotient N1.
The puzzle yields 0.22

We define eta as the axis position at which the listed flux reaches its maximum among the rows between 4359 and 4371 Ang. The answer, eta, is 4364.26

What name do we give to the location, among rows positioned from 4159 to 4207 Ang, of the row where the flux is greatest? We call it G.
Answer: 4192.87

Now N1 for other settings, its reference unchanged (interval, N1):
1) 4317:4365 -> 0.43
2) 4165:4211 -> 0.18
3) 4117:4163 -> 0.16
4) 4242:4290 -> 0.31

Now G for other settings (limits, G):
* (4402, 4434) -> 4408.70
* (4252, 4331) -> 4262.96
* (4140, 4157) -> 4150.60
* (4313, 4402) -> 4364.26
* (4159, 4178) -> 4164.00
